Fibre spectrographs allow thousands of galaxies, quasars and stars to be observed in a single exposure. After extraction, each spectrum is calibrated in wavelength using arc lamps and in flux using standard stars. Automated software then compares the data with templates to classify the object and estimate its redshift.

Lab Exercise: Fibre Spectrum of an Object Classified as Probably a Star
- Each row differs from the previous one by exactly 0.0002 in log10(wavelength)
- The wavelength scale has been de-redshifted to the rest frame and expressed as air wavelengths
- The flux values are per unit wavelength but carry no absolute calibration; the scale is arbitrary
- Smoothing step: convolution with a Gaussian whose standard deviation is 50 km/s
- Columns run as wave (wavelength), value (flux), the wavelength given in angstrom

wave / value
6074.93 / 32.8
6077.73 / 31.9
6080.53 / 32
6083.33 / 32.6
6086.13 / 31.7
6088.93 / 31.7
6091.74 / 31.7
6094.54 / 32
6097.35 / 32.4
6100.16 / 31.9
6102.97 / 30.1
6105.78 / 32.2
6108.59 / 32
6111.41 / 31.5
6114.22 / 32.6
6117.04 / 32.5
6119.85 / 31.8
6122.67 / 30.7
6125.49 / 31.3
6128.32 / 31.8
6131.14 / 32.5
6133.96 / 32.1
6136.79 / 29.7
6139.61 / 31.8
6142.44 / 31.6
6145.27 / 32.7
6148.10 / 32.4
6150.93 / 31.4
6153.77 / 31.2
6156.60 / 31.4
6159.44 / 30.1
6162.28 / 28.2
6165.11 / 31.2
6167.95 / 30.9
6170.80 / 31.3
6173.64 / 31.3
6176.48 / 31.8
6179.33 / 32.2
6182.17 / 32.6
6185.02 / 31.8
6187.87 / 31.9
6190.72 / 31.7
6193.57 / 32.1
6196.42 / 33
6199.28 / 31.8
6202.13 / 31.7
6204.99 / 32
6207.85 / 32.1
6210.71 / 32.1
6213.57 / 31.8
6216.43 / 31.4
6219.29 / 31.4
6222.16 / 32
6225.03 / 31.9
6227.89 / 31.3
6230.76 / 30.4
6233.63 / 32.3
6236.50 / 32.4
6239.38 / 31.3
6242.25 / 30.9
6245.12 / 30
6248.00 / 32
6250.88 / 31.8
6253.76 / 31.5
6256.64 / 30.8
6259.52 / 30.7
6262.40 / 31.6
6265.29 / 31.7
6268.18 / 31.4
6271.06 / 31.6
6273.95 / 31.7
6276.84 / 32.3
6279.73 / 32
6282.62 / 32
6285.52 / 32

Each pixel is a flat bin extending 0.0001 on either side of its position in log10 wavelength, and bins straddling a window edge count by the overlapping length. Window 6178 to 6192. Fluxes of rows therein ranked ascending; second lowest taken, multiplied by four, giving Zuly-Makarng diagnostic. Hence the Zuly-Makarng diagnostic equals 127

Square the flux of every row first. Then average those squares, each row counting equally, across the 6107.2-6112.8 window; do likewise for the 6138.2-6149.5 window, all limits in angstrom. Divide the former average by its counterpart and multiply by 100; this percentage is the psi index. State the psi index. 98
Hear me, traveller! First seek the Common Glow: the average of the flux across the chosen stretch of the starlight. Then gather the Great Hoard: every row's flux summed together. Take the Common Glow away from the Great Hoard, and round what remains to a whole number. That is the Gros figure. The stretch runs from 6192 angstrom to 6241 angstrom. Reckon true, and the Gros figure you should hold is 509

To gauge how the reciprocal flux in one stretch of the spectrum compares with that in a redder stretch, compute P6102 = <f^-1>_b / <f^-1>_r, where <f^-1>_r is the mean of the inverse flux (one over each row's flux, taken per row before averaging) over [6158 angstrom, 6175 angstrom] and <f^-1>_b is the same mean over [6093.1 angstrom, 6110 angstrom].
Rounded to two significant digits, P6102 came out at 0.96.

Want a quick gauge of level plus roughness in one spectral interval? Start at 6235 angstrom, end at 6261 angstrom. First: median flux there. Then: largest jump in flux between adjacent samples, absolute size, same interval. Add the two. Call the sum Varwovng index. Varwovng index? 33.3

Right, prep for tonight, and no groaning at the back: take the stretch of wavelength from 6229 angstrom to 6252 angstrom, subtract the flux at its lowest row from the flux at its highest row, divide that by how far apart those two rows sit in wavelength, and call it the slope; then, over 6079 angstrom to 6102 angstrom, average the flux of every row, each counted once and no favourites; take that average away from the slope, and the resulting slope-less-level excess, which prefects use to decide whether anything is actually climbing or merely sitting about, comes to -31.9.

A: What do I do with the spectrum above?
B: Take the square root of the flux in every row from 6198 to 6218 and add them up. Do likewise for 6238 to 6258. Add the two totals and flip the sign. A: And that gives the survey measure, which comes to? -78.59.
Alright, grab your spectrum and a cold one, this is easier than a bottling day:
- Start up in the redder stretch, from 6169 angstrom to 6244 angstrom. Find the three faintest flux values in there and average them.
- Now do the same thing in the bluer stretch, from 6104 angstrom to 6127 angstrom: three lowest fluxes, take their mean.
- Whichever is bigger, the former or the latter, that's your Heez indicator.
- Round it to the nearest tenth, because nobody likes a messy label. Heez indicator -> 31.2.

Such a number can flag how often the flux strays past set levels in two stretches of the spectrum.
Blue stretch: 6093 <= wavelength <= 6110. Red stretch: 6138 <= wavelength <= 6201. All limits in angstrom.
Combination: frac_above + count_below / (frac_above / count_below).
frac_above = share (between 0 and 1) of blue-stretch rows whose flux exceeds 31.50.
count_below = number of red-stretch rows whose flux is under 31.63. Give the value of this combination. 121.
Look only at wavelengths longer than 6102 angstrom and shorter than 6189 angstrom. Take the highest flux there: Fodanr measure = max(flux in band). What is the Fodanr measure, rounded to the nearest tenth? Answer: 32.7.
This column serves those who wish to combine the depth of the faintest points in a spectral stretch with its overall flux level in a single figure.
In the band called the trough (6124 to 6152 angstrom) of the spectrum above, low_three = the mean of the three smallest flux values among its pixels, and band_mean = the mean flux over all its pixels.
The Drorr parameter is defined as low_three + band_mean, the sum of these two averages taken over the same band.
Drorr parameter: 62.5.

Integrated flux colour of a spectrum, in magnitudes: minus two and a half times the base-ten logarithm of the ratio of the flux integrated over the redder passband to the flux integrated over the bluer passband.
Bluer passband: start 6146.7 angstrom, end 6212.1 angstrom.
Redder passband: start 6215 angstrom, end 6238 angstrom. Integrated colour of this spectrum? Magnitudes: 1.1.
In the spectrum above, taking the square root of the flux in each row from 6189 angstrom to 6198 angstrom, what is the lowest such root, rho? 5.63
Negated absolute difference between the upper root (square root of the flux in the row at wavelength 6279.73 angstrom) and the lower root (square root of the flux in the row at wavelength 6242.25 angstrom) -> -0.10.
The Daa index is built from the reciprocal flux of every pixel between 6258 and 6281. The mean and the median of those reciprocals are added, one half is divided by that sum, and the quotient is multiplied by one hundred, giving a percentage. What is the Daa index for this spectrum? 791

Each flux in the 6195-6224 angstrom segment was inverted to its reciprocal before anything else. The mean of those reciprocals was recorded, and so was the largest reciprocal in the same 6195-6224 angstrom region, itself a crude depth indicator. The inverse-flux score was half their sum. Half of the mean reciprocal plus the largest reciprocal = 0.0316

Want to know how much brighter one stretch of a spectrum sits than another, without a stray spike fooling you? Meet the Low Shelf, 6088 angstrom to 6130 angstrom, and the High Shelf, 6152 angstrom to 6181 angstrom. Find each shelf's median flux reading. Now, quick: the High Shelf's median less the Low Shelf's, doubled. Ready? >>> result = -1.1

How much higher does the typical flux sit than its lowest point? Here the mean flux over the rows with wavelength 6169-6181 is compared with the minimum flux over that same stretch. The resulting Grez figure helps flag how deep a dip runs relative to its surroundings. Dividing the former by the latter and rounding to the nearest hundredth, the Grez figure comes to 1.01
